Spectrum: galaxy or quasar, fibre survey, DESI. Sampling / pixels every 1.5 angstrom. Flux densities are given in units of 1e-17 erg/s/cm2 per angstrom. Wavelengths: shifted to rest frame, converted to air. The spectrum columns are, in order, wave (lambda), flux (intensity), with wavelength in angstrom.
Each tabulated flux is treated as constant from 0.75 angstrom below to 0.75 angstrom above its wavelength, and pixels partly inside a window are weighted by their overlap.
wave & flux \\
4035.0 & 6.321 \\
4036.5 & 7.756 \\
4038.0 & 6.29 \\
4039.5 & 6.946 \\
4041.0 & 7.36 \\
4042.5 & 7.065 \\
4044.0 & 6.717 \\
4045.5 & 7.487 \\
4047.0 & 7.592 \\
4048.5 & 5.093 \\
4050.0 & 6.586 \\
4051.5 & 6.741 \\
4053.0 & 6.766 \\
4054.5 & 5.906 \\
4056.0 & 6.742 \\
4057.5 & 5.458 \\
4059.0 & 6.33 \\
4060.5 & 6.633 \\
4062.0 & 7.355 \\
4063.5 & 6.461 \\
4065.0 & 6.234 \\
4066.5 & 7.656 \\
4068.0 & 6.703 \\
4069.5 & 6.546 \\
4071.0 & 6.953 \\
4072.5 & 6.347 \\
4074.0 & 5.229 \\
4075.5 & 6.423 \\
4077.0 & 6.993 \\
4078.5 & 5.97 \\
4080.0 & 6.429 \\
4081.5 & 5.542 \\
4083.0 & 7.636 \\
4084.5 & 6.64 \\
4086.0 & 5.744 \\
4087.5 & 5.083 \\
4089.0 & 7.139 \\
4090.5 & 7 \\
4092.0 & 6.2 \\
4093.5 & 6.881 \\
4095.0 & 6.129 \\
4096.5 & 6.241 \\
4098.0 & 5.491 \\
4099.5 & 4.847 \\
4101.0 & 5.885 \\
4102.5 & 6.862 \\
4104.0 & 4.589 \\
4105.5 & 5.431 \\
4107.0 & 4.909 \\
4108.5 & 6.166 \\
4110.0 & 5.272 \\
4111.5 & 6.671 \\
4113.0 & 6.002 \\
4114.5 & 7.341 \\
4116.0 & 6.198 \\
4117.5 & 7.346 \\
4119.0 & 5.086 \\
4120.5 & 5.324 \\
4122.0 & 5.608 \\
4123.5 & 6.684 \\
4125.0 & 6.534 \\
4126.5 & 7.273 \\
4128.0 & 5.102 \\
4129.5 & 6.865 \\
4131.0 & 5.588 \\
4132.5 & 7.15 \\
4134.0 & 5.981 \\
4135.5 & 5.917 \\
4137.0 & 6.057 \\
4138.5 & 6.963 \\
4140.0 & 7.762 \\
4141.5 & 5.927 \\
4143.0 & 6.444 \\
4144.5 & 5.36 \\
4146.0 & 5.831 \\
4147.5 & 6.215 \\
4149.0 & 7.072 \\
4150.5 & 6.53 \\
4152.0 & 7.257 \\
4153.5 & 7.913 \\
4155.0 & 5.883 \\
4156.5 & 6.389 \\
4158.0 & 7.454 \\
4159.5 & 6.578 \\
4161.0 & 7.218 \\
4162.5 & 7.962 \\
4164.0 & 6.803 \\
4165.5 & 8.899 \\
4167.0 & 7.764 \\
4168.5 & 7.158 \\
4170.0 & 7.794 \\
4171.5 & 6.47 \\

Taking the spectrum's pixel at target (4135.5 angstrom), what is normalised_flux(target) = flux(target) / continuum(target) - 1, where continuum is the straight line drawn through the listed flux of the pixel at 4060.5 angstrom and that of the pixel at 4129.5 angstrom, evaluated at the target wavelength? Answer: -0.14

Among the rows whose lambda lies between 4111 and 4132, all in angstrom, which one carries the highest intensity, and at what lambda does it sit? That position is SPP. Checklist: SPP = 4117.5 angstrom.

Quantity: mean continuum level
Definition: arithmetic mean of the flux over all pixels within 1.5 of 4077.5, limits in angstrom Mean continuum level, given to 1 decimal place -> 6.5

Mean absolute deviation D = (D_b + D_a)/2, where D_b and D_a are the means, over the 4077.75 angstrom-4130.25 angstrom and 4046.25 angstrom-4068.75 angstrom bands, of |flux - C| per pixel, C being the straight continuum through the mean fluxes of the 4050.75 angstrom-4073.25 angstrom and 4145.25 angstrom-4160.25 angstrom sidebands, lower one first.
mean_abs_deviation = 0.65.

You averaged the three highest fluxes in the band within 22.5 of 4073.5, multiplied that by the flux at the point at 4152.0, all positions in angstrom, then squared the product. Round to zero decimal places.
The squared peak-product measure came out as 3001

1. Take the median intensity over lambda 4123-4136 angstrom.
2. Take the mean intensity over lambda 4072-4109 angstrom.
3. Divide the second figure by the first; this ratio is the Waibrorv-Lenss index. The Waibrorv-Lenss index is 0.93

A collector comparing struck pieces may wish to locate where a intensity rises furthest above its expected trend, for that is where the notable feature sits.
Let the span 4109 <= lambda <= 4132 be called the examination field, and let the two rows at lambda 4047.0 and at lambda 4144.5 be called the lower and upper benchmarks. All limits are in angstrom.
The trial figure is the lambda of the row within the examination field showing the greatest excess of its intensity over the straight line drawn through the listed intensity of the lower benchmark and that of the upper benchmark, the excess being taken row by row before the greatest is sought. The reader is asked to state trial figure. 4126.5 angstrom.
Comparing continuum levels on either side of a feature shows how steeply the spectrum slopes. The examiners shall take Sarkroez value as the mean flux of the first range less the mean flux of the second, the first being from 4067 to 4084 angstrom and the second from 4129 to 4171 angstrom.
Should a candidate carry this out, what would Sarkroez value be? -0.4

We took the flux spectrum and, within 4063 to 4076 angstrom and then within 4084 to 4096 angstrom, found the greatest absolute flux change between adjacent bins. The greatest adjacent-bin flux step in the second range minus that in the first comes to 0.63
